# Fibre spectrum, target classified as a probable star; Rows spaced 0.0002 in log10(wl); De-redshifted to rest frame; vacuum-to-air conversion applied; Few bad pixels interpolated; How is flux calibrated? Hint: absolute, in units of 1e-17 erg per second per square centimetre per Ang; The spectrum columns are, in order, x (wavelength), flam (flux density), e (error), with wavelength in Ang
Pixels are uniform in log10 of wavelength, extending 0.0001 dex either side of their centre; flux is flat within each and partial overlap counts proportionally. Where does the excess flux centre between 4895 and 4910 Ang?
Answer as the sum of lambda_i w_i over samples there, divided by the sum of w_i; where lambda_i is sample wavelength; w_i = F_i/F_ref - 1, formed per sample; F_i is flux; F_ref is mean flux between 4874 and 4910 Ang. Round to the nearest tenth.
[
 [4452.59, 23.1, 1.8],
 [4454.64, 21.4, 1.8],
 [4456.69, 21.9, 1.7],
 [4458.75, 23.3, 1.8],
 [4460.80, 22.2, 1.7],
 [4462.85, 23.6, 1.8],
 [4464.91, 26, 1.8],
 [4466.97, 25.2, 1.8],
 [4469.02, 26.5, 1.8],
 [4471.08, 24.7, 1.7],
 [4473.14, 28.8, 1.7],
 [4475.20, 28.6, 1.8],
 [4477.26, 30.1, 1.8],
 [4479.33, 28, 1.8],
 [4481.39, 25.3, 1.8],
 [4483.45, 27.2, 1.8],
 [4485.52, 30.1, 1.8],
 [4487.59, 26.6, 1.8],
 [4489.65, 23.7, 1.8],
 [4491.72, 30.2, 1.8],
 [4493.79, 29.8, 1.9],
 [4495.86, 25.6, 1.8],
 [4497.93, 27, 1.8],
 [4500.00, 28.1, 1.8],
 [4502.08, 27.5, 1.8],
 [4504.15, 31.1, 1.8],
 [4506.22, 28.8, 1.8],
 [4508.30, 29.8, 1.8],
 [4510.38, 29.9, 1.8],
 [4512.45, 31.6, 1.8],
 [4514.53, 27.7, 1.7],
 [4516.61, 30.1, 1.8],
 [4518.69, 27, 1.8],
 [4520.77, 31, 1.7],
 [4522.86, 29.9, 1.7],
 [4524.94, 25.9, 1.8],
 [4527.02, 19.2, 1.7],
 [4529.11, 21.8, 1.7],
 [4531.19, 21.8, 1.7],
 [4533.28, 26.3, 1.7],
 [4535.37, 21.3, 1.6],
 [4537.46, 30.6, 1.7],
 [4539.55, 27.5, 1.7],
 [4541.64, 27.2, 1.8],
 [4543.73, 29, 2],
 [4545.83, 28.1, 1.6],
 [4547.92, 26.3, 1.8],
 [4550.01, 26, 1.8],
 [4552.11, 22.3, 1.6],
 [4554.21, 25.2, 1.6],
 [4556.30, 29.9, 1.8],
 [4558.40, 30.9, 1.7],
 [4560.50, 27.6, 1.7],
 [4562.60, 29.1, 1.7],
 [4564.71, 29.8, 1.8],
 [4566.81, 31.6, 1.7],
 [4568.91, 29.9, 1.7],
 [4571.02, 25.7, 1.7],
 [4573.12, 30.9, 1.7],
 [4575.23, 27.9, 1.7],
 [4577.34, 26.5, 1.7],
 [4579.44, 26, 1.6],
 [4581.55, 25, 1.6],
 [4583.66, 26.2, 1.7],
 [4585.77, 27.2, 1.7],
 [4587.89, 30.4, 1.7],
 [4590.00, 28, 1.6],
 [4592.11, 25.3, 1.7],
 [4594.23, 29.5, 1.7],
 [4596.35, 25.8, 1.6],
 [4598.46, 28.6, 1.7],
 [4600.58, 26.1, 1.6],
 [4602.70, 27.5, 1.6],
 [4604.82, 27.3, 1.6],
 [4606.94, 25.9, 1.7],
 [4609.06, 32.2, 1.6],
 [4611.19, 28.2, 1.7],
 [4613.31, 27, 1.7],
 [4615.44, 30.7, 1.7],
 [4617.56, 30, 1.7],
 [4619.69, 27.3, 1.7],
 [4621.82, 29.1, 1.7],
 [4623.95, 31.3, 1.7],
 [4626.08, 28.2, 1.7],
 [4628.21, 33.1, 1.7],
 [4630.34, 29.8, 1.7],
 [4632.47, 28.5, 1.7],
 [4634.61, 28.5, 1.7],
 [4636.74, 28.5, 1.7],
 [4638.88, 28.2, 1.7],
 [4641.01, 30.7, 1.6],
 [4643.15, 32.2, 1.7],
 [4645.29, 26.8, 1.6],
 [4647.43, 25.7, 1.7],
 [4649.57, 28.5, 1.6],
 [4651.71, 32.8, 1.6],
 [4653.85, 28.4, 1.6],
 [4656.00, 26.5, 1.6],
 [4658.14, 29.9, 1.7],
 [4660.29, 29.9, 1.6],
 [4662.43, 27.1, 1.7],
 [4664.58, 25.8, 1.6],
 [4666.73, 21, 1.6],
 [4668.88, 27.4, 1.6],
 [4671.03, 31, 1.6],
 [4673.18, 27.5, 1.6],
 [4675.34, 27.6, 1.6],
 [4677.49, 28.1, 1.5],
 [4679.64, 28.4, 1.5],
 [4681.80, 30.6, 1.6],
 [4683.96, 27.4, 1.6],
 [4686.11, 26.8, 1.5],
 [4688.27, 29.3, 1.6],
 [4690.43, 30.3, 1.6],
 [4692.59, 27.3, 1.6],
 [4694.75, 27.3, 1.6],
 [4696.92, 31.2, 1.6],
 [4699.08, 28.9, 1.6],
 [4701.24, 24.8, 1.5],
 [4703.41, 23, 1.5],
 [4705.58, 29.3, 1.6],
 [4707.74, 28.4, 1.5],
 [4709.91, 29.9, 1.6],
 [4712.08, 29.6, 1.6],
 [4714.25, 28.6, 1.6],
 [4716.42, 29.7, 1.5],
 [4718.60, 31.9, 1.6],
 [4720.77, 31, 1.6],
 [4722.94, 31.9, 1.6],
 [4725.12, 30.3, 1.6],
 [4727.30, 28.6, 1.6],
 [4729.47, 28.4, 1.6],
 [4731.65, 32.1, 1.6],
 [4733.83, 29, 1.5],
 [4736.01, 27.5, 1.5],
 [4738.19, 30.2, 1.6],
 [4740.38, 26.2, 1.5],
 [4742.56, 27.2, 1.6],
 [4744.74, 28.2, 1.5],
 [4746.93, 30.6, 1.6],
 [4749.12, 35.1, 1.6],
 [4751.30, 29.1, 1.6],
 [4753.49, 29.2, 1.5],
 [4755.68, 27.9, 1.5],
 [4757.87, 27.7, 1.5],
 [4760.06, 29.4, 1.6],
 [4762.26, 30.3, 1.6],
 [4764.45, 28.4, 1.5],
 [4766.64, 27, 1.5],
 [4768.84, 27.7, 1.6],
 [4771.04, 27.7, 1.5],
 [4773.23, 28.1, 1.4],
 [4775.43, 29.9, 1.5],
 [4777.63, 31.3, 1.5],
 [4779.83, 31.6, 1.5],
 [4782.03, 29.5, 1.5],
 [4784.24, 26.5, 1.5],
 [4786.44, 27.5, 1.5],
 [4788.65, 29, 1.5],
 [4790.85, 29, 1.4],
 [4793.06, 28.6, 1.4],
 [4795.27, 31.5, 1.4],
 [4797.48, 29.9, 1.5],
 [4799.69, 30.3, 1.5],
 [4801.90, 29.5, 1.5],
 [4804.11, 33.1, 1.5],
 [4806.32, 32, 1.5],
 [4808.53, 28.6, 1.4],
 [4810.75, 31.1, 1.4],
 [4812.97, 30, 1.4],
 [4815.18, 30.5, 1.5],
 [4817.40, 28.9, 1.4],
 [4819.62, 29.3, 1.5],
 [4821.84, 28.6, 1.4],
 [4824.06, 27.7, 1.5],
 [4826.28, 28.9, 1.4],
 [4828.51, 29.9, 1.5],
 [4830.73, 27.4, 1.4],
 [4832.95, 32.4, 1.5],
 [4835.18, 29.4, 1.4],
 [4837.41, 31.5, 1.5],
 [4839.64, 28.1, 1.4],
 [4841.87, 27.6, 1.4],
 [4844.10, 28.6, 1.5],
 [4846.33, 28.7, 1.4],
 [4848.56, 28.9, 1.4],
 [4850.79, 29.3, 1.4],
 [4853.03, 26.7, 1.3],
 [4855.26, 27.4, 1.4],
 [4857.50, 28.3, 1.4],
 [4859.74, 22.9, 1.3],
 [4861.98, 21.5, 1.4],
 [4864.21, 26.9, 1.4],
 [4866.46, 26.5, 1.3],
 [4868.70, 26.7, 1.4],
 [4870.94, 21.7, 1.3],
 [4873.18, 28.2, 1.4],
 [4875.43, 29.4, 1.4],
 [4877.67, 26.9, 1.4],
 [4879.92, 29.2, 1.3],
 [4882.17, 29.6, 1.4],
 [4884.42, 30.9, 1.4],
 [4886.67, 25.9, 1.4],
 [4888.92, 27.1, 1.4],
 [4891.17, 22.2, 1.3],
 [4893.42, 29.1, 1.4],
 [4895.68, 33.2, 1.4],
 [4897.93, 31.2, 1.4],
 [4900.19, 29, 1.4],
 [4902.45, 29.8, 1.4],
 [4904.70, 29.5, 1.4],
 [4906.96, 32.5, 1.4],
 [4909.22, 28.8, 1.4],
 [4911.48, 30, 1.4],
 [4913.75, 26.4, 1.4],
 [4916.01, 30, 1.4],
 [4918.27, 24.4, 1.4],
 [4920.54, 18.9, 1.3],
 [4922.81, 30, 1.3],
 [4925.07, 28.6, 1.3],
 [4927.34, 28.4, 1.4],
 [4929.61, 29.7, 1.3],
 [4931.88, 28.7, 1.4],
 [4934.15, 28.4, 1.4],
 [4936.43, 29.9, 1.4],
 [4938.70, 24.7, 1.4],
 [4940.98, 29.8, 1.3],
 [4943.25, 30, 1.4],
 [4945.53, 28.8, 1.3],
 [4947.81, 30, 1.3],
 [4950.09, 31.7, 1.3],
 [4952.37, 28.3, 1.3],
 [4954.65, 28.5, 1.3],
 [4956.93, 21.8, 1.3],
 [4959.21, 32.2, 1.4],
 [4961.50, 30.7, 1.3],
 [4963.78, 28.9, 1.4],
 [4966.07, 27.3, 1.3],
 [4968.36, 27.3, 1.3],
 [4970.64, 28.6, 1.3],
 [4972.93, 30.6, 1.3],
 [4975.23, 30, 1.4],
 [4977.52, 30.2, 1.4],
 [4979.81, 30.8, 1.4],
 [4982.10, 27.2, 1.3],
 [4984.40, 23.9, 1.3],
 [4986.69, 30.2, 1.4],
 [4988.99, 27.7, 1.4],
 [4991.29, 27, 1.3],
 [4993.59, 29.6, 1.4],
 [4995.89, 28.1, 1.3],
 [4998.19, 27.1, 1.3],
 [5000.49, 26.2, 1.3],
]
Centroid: 4900.4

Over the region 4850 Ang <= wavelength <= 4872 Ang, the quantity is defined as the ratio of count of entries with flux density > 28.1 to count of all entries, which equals 0.2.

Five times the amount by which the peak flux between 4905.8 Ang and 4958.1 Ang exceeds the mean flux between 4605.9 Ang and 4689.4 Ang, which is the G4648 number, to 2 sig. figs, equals 19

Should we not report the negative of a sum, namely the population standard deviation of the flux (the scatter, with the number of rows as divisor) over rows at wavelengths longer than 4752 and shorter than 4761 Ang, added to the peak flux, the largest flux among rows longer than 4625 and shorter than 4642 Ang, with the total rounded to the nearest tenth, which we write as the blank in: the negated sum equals -33.9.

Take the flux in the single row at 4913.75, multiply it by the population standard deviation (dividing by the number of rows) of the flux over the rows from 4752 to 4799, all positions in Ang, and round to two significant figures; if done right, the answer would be 37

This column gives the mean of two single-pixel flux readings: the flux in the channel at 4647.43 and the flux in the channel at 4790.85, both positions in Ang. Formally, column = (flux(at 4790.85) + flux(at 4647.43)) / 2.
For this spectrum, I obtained 27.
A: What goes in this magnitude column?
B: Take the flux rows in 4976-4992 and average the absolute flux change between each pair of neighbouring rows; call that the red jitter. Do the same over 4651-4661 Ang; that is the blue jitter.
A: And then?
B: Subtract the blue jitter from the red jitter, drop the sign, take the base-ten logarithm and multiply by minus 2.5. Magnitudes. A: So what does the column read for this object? 1.0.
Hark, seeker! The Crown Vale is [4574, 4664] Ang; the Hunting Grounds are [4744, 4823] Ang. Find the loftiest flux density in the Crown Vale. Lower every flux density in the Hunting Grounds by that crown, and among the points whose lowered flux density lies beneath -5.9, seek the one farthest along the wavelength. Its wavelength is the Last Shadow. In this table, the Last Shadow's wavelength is 4784.24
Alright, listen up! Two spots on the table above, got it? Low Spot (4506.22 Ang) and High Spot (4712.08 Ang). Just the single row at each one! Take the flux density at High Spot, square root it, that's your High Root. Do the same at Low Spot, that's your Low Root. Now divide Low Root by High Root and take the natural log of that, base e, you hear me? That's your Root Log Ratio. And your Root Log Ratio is -0.014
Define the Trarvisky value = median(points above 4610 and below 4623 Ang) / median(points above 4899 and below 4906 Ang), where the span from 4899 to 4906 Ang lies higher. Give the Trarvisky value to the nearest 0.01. 0.97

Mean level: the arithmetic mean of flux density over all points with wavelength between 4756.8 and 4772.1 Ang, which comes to 28.3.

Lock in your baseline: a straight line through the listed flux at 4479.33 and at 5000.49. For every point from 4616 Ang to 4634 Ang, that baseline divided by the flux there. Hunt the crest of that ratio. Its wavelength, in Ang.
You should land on 4619.69 Ang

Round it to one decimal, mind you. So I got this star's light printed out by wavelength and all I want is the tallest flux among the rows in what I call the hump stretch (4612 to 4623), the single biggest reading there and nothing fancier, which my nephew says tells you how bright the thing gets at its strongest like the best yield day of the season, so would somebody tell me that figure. 30.7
